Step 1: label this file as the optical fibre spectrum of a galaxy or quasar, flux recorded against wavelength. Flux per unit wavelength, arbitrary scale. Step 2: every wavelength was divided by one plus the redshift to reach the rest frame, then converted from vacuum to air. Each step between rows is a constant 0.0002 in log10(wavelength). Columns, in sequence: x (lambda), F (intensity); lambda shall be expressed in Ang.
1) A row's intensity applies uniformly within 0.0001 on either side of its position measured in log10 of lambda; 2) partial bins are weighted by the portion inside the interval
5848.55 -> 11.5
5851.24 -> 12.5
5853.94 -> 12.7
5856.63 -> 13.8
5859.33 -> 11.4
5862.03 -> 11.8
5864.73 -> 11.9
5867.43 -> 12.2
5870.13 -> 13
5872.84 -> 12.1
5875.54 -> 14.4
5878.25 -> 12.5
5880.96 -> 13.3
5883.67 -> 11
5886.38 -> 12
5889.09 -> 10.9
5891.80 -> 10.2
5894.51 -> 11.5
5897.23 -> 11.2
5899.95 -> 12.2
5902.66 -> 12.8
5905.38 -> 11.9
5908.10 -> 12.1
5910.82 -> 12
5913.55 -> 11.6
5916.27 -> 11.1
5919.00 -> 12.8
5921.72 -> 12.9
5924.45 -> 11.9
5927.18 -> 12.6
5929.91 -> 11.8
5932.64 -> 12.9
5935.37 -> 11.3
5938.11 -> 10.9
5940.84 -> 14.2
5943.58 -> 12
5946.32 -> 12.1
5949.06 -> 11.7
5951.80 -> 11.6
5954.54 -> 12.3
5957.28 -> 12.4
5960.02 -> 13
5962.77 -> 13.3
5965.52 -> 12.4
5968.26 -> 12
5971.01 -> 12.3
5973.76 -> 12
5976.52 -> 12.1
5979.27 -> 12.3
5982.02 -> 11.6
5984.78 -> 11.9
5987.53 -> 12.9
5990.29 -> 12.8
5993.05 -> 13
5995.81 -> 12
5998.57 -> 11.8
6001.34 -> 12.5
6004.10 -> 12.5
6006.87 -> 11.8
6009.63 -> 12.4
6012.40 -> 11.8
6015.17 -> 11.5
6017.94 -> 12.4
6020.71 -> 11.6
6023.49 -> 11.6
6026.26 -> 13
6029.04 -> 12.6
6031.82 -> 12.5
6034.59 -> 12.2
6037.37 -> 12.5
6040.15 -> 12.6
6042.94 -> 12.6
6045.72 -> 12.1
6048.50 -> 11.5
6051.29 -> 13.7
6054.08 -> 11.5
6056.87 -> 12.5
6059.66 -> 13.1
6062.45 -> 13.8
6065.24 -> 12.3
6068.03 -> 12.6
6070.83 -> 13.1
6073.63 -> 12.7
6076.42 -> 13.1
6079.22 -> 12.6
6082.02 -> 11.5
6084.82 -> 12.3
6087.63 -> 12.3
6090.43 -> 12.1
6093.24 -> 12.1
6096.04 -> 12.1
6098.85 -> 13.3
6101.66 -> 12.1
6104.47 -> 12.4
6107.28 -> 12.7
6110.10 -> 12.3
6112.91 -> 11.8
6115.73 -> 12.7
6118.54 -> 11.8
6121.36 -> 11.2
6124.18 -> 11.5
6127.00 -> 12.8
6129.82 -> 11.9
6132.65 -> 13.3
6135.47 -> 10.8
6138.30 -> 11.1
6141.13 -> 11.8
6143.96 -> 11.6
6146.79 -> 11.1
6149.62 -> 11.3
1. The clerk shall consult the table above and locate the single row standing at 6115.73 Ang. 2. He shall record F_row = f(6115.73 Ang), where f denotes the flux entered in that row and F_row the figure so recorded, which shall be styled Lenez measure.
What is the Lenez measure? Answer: 12.7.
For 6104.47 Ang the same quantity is 12.4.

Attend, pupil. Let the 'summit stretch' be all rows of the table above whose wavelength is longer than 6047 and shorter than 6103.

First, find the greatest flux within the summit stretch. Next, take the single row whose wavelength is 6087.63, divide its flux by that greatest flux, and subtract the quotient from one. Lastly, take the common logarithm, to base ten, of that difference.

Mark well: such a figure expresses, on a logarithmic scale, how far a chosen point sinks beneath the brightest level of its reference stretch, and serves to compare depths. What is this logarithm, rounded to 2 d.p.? -0.96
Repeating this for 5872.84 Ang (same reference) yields -0.91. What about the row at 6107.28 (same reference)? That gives -1.10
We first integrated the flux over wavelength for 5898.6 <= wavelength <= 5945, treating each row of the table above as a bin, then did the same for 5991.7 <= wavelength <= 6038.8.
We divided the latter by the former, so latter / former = 1.02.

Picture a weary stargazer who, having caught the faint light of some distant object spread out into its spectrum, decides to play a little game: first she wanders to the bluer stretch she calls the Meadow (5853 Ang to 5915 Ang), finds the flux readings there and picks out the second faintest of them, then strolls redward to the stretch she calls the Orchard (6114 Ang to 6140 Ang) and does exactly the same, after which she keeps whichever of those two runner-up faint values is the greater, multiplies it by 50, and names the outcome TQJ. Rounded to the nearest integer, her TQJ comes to 555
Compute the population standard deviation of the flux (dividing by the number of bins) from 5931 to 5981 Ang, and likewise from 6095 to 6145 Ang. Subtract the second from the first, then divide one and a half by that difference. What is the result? 38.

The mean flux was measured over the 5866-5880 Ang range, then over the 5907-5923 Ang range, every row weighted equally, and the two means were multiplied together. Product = 155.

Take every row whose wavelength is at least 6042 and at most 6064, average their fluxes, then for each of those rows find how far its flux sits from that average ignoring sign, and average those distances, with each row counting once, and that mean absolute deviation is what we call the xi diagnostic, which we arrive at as 0.70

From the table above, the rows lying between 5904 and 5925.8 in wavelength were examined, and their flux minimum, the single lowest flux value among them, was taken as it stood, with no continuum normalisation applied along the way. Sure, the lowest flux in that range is 11.1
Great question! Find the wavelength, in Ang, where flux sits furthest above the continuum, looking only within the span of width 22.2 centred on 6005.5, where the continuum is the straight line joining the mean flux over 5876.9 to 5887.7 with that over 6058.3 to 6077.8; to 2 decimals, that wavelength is 6001.34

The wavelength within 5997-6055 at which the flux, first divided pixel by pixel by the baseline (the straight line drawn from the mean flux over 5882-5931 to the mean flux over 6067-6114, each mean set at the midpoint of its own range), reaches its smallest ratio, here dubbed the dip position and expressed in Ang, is 6054.08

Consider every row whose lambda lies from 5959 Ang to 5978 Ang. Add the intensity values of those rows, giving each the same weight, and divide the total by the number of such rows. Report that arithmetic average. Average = 12.4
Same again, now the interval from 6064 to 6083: 12.6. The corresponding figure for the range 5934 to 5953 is 12.0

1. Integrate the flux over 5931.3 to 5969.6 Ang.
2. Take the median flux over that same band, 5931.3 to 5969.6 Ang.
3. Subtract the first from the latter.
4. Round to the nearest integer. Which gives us -459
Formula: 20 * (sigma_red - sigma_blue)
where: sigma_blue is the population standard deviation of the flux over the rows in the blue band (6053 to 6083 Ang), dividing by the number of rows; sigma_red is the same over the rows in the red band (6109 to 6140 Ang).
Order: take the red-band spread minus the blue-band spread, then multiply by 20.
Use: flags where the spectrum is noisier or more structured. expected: 2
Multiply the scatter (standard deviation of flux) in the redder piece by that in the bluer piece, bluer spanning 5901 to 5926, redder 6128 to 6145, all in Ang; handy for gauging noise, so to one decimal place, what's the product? 0.5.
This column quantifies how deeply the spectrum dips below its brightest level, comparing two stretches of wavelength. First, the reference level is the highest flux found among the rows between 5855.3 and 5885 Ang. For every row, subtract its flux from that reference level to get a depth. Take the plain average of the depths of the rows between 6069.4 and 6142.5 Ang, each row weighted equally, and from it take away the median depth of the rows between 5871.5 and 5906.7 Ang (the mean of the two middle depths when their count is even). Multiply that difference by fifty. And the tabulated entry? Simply -10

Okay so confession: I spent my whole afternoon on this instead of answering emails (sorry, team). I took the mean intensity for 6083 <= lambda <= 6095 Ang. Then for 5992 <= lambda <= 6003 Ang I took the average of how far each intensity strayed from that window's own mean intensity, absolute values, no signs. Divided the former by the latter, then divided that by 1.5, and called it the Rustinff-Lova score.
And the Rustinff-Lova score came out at 19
